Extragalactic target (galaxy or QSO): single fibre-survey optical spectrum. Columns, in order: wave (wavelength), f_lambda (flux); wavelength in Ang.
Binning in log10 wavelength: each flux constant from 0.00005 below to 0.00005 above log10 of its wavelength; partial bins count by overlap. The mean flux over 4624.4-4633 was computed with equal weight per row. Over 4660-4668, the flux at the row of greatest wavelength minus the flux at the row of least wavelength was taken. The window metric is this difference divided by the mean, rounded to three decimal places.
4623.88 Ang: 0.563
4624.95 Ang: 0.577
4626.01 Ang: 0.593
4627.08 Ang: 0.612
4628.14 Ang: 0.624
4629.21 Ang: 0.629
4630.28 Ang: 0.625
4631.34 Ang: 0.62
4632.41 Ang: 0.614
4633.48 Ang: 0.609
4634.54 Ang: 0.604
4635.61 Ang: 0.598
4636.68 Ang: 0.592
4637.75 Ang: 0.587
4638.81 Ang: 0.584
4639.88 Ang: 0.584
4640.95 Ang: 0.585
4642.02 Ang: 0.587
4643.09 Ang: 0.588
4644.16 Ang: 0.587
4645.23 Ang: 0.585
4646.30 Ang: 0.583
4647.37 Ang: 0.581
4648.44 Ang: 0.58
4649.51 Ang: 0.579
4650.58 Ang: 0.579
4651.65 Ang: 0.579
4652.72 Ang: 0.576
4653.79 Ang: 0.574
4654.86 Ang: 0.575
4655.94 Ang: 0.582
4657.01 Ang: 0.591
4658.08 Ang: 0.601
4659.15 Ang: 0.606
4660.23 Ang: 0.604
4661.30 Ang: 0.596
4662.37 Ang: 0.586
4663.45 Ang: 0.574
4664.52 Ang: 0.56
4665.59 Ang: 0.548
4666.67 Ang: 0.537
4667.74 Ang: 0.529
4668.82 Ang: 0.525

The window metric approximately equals -0.123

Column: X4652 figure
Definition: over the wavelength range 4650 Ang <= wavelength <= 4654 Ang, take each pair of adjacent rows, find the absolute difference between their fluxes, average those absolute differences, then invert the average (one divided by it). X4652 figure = 600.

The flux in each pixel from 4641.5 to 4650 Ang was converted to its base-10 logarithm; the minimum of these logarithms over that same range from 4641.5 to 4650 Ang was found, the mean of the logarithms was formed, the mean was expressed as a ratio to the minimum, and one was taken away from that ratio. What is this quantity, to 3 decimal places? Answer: -0.015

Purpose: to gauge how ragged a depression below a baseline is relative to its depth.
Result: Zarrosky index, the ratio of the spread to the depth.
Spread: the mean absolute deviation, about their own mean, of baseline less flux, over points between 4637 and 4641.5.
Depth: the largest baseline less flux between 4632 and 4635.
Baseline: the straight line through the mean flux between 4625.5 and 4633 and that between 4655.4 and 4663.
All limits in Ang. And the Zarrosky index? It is 0.1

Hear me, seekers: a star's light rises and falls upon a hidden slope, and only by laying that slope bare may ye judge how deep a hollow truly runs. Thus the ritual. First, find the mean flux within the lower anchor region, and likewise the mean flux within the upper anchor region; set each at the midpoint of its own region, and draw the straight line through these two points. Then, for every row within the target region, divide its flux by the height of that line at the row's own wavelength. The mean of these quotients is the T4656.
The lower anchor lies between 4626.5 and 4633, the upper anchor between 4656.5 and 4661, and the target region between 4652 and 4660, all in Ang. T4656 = 0.974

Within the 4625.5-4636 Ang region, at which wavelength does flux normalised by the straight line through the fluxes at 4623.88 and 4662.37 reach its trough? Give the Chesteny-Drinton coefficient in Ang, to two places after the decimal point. 4635.61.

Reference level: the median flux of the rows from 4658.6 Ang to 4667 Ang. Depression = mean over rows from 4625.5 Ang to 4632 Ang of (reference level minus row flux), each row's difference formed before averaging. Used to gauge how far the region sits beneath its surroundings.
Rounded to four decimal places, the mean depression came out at -0.0372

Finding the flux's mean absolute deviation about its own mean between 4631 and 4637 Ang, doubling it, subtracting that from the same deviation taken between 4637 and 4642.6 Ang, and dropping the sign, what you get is 0.015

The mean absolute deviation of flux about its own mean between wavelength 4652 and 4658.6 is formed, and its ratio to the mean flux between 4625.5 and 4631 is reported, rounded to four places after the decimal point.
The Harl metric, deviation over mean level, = 0.0139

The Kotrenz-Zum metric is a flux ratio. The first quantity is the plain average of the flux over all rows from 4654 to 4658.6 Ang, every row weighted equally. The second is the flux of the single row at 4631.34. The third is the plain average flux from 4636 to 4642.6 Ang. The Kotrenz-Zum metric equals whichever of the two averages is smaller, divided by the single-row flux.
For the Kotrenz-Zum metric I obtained 0.95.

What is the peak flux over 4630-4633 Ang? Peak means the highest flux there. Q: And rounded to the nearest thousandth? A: 0.625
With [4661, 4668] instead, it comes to 0.596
